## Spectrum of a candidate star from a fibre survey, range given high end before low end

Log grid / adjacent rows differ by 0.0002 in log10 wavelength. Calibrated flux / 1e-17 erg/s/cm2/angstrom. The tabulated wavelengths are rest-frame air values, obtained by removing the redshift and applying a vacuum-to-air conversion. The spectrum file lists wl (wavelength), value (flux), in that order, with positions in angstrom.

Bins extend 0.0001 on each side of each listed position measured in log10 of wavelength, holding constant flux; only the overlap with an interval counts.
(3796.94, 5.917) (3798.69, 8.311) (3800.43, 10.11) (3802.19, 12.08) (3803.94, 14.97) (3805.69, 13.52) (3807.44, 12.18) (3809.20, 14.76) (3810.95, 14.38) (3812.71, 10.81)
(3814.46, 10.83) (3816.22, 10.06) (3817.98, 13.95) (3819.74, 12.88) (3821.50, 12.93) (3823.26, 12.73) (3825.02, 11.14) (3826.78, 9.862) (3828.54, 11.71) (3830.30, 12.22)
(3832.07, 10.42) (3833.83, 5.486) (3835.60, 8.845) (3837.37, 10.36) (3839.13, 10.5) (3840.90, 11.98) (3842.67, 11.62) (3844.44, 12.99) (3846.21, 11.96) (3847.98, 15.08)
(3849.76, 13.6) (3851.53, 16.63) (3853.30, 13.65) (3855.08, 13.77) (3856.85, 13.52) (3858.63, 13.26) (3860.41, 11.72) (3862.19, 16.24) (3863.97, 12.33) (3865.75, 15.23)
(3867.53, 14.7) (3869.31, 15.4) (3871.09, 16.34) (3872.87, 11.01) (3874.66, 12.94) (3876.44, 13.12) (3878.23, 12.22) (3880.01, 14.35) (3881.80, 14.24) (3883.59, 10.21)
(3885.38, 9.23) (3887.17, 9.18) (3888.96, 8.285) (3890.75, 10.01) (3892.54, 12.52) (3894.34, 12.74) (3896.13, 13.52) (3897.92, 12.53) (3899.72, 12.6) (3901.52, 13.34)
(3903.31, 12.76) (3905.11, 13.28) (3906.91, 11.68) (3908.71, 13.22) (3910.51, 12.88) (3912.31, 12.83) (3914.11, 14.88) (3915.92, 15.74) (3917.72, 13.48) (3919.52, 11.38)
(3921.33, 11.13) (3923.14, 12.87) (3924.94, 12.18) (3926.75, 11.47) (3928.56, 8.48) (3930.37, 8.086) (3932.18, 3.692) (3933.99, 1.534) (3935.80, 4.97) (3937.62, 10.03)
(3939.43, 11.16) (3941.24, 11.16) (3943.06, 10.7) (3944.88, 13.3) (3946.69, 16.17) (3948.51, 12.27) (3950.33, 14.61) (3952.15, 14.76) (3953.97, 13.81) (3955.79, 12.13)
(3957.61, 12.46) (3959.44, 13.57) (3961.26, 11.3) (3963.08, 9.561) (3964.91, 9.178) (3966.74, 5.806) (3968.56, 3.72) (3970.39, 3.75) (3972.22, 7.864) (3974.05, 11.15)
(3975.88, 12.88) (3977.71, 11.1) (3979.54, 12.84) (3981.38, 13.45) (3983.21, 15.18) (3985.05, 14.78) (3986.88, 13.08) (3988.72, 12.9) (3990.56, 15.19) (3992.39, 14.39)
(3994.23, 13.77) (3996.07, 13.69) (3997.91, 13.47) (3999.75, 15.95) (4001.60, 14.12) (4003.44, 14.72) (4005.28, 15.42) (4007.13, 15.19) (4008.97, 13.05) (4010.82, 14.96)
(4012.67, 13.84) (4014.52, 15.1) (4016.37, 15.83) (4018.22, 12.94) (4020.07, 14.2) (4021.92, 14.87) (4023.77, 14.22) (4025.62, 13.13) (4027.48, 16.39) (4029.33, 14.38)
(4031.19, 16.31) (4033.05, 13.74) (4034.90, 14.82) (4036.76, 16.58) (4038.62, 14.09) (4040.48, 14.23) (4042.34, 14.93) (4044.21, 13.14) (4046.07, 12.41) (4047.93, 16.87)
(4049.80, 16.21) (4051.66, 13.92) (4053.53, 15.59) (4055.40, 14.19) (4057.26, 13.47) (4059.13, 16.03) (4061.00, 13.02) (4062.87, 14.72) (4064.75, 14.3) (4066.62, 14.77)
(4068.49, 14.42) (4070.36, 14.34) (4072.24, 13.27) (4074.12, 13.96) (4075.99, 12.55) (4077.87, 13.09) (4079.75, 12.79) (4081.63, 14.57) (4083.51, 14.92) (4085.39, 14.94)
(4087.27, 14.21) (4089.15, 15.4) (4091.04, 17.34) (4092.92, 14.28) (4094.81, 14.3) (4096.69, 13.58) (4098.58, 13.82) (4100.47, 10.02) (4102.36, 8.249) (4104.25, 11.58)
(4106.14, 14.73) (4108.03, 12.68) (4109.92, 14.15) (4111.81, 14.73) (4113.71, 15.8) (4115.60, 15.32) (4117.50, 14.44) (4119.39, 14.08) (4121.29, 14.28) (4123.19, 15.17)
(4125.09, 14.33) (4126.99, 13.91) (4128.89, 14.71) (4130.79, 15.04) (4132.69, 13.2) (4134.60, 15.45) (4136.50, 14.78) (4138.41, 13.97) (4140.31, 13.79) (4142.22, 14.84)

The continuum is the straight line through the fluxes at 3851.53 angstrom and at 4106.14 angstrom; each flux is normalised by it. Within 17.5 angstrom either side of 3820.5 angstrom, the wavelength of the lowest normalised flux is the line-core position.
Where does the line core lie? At 3833.83 angstrom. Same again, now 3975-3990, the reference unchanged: 3977.71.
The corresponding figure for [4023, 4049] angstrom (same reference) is 4046.07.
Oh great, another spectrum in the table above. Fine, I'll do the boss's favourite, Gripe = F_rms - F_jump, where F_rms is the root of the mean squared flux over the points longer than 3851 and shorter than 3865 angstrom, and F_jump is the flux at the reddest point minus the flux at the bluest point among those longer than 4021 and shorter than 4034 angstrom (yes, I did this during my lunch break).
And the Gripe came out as 15.1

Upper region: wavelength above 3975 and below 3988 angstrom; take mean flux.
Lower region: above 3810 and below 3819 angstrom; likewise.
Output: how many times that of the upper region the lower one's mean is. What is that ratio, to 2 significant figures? 0.90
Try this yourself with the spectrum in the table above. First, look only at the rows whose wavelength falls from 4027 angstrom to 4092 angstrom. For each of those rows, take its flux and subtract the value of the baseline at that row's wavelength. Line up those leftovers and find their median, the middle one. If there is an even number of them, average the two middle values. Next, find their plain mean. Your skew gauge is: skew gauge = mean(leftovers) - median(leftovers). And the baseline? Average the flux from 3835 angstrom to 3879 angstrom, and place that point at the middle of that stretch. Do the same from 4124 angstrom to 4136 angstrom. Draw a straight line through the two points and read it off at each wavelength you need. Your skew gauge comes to 0.2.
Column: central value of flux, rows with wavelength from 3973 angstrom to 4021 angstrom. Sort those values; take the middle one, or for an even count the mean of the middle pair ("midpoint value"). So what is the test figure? 14.0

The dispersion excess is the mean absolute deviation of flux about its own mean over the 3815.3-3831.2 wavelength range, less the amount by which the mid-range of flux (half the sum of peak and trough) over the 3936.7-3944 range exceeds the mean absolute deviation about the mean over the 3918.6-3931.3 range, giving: -8.0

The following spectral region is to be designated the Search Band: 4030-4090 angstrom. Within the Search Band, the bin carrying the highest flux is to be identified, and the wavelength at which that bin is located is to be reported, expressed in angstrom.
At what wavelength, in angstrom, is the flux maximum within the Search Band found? 4047.93 angstrom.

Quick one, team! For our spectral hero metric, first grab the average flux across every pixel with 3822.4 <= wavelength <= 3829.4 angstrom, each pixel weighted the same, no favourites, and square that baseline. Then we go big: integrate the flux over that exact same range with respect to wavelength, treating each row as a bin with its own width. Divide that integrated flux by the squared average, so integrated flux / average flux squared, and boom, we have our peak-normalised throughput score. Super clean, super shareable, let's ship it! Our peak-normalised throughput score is 0.62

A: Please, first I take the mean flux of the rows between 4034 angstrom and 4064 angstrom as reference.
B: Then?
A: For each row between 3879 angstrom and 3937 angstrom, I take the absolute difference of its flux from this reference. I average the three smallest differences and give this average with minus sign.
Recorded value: -0.31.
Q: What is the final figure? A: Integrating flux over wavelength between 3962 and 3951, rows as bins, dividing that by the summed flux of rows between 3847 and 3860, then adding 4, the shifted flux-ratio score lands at 5.4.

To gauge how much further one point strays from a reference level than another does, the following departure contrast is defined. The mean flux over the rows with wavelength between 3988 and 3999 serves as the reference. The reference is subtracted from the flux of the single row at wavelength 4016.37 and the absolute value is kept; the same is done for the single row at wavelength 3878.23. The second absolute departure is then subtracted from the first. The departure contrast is 0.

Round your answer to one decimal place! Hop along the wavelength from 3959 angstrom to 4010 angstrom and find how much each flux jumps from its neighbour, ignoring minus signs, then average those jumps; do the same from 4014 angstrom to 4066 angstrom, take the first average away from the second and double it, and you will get 0.4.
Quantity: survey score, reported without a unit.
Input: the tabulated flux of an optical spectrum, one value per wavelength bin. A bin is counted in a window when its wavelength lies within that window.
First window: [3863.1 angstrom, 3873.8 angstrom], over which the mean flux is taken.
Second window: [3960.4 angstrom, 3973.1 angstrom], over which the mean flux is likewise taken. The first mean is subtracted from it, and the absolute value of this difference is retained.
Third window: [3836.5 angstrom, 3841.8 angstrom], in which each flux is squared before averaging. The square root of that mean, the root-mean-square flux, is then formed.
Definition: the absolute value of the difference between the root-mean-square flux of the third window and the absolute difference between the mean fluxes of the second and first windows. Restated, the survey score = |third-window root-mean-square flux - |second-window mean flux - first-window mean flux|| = 4.1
